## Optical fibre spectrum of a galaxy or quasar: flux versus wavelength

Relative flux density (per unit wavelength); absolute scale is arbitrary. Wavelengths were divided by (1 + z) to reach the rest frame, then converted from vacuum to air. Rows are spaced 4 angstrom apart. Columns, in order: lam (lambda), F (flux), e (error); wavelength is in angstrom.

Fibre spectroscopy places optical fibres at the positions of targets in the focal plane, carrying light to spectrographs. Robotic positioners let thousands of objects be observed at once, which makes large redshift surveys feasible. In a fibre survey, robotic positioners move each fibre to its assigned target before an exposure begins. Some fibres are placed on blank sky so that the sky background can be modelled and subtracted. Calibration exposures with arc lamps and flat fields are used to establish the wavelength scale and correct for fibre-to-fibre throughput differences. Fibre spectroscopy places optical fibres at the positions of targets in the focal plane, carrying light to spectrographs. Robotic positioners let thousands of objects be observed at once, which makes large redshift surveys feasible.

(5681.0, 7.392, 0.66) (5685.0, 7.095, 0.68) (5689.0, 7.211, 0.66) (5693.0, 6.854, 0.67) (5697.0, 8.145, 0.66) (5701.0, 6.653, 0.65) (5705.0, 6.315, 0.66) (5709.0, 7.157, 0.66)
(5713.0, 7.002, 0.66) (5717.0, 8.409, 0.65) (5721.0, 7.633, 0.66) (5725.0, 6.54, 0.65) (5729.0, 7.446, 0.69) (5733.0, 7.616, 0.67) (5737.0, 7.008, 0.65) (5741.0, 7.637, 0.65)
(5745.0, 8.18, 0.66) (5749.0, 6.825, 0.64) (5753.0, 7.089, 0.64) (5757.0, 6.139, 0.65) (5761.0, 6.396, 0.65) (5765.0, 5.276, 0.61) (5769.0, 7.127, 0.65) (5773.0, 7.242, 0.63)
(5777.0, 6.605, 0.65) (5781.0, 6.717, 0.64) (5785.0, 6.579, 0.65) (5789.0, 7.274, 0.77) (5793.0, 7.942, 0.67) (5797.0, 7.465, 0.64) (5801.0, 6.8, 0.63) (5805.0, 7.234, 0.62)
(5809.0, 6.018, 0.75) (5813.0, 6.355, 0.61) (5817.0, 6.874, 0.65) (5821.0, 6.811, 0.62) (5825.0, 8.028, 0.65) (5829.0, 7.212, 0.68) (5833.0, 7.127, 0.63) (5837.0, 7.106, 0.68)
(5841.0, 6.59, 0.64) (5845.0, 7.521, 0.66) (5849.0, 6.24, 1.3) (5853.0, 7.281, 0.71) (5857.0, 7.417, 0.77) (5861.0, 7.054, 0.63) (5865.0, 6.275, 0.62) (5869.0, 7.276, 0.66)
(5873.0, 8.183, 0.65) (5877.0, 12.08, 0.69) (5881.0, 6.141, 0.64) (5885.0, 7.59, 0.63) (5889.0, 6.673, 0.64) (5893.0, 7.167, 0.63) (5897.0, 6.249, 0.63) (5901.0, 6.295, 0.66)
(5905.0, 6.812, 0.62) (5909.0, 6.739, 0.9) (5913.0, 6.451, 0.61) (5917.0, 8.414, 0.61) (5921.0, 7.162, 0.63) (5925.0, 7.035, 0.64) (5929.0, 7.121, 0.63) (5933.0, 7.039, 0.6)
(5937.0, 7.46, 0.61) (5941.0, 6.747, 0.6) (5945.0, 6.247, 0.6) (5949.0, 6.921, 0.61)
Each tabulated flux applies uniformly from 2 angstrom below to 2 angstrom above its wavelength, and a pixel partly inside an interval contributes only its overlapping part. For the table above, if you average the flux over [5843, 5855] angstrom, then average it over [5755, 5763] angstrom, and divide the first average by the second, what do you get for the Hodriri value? 1.12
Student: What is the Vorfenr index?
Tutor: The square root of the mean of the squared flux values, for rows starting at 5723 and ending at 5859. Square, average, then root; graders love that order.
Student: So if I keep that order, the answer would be 7.02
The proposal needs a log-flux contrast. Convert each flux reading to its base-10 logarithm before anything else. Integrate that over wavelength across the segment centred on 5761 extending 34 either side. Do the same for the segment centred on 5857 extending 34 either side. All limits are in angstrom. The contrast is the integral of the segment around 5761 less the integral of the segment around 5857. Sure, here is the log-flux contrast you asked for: -1.4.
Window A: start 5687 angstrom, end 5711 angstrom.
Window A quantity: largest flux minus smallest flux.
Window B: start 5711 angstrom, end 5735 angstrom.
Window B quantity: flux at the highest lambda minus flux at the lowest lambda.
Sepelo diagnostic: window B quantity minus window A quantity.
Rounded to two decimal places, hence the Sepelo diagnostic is -1.22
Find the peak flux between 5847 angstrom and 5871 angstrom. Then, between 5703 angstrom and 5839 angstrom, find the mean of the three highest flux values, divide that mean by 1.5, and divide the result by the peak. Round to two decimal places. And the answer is 0.74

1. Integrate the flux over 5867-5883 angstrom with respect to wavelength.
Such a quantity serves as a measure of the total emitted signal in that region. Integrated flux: 135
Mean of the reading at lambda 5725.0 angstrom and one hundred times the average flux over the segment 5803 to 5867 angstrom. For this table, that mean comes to 351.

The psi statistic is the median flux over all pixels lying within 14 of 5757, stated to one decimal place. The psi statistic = 6.8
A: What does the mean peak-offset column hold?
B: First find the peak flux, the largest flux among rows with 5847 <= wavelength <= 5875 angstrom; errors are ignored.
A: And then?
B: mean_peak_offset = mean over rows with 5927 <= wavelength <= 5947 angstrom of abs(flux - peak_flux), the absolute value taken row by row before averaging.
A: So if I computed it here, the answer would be 1.3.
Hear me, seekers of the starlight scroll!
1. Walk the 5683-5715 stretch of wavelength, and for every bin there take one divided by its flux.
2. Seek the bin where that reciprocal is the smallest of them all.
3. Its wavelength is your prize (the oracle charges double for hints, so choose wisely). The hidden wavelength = 5697.0 angstrom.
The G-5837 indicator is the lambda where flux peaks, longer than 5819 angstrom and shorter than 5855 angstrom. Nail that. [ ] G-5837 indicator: 5825.0 angstrom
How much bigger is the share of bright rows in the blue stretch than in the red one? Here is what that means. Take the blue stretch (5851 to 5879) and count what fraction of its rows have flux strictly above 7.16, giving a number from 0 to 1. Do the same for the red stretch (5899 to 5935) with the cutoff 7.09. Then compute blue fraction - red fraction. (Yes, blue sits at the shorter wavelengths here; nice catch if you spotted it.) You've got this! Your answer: 0.38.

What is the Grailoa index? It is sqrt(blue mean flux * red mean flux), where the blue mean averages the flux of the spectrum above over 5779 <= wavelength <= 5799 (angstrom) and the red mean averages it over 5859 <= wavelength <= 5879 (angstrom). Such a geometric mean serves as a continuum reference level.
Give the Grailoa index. 7.67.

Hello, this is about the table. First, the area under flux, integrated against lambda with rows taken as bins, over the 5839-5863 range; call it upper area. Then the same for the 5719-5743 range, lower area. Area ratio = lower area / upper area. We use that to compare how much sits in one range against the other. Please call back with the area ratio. 1.04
